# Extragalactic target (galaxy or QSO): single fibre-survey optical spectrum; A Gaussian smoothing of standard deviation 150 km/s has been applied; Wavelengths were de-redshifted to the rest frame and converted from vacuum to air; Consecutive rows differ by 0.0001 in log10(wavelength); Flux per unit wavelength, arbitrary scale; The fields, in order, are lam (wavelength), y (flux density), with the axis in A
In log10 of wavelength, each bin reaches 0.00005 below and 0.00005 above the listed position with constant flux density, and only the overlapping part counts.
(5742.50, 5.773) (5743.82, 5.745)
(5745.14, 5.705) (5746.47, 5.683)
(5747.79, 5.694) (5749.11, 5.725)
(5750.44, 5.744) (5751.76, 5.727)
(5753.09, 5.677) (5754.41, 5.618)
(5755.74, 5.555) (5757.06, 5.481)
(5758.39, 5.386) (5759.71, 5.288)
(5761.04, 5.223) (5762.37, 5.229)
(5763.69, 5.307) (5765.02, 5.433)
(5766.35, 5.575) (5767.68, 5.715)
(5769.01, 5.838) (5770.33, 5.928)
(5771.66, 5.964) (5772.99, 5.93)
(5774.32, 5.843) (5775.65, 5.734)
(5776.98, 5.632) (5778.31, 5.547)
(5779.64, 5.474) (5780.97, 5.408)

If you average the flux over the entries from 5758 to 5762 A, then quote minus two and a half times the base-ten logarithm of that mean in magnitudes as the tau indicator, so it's -1.81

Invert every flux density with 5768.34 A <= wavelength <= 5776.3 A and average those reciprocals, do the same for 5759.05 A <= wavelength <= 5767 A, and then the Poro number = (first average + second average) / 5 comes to 0.0715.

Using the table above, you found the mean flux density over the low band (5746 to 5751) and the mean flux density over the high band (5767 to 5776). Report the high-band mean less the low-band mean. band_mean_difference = 0.14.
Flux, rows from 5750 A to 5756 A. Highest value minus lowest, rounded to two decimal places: 0.19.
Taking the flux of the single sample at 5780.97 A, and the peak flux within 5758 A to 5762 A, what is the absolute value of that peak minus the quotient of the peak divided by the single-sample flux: 4.4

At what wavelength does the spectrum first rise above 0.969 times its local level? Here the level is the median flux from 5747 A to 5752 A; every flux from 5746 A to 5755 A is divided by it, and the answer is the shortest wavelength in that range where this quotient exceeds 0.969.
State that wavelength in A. 5746.47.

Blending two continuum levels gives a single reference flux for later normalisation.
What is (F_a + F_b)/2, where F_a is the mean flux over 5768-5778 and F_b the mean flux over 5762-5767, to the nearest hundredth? 5.61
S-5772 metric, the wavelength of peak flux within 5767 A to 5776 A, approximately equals 5771.66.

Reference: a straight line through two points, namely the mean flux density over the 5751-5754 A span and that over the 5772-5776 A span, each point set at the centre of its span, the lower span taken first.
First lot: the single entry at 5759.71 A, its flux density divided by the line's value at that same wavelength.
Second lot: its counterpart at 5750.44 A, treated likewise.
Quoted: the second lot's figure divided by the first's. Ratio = 1.10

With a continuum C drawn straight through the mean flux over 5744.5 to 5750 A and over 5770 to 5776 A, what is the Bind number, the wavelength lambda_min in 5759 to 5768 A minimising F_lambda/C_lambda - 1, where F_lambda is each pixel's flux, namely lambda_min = 5762.37 A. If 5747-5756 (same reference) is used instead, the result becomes 5755.74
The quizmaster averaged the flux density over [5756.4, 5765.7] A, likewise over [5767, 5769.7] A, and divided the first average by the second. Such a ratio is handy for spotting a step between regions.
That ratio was 0.92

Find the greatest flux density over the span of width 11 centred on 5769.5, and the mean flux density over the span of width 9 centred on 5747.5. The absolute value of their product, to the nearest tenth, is 34.1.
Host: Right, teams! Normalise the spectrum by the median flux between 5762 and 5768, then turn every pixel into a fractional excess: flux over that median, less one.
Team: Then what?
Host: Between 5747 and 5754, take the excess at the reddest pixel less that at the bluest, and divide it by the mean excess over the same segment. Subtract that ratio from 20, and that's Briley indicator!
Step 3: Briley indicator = 20.1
